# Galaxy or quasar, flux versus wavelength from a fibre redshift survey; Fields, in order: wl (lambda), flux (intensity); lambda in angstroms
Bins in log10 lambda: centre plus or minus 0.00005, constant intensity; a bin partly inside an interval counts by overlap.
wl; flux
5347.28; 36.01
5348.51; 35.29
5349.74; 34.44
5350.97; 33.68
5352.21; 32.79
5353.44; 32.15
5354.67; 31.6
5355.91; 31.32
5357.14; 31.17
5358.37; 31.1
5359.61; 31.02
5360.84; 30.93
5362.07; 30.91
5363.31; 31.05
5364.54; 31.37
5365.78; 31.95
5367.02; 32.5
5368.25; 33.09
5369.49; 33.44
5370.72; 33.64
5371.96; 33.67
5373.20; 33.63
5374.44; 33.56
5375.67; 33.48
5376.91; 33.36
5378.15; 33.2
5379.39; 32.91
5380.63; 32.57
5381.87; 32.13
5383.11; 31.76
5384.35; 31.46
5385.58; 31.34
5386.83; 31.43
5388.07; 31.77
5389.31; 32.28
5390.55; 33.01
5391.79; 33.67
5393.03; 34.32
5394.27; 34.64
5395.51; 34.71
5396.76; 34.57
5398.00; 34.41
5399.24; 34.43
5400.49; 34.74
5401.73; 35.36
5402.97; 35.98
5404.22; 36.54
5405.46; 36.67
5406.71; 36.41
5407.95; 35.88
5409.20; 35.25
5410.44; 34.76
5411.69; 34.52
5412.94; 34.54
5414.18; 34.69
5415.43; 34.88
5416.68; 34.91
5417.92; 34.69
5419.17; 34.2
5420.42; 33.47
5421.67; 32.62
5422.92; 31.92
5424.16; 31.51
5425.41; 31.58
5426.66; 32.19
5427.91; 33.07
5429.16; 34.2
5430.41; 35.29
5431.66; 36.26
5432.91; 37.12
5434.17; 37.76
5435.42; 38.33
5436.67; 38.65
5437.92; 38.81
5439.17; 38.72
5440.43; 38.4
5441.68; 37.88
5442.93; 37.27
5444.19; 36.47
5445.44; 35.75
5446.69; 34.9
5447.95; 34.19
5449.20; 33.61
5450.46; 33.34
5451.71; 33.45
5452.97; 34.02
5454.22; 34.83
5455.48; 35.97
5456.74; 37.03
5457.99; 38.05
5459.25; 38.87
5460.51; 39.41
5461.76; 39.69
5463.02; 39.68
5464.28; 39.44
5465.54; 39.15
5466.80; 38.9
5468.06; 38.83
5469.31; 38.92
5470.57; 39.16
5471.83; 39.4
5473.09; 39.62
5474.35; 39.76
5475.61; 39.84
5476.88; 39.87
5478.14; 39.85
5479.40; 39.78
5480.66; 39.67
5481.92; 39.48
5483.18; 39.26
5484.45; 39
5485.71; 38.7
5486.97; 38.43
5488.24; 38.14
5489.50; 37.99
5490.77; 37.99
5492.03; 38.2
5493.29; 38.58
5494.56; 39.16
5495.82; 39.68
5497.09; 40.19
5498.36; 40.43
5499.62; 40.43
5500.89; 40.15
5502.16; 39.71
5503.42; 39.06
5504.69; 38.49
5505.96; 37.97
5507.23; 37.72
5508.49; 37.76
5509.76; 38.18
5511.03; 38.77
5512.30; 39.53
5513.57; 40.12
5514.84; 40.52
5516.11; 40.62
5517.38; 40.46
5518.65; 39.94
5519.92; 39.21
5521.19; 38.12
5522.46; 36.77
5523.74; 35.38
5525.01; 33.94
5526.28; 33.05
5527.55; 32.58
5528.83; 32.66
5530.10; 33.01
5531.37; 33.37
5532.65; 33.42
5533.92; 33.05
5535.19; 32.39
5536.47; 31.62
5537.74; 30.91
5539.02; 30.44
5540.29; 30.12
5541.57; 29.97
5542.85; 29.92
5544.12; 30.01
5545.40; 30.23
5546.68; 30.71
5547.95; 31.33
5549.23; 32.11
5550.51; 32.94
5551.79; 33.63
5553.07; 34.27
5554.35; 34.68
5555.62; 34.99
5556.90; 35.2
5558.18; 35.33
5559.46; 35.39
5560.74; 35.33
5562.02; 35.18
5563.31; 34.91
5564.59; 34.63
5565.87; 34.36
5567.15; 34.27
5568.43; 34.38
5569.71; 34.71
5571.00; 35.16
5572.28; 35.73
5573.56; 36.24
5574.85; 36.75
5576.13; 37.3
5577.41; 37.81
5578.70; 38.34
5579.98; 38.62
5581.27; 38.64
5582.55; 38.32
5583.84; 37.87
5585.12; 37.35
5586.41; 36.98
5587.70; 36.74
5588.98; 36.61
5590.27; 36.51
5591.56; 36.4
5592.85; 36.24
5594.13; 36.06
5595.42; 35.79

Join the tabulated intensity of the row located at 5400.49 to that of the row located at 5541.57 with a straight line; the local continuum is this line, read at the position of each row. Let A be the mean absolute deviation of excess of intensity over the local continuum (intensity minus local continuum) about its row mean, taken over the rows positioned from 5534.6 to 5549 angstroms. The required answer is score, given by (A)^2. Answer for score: 0.37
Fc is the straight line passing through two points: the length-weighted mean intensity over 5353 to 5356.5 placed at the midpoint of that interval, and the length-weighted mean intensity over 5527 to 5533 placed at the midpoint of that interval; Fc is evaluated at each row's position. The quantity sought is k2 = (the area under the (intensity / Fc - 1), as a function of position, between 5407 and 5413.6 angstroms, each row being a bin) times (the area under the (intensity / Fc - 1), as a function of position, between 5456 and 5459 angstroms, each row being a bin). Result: 0.30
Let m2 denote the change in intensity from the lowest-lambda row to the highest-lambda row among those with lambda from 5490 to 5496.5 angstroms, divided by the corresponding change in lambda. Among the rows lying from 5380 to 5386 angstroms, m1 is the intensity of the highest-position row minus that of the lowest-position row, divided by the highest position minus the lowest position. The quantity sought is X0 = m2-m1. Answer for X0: 0.6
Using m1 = -0.25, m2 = 0.33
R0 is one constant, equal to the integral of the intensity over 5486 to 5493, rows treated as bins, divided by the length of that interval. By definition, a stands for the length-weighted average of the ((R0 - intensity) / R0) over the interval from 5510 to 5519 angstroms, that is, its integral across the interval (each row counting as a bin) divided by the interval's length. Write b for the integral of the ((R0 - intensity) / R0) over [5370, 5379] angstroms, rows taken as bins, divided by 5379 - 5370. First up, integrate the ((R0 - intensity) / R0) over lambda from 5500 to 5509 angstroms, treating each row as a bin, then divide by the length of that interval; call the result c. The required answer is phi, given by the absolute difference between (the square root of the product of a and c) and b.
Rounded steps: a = -0.044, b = 0.12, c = -0.01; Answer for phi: 0.10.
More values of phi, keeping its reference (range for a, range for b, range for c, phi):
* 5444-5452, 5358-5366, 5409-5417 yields 0.09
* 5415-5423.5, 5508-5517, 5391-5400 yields 0.14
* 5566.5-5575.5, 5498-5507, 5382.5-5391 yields 0.14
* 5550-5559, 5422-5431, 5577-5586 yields 0.13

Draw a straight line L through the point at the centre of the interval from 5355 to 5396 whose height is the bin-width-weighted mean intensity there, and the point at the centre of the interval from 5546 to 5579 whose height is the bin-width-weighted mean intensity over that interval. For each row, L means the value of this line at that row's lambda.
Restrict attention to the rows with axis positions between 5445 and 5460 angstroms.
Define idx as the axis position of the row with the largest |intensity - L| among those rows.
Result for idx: 5459.25 angstroms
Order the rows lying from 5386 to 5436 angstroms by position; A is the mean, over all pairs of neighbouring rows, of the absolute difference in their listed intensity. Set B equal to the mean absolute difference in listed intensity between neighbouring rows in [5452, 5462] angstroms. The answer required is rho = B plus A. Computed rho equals 1.3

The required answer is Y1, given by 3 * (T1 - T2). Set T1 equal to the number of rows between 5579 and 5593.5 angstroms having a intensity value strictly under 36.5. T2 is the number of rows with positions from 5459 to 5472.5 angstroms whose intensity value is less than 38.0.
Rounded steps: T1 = 2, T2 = 0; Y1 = 6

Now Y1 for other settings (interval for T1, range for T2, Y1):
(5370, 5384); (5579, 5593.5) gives 9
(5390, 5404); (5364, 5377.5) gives 0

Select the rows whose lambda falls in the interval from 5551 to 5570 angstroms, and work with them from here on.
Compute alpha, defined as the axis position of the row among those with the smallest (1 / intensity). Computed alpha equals 5559.46 angstroms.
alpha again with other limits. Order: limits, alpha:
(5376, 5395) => 5394.27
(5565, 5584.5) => 5581.27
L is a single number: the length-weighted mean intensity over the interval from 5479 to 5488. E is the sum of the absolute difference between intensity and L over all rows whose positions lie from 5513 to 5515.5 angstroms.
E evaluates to 2.4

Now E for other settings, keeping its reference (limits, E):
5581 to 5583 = 1.3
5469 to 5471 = 0.2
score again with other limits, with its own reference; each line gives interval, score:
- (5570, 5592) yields 0.68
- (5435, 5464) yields 3.55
